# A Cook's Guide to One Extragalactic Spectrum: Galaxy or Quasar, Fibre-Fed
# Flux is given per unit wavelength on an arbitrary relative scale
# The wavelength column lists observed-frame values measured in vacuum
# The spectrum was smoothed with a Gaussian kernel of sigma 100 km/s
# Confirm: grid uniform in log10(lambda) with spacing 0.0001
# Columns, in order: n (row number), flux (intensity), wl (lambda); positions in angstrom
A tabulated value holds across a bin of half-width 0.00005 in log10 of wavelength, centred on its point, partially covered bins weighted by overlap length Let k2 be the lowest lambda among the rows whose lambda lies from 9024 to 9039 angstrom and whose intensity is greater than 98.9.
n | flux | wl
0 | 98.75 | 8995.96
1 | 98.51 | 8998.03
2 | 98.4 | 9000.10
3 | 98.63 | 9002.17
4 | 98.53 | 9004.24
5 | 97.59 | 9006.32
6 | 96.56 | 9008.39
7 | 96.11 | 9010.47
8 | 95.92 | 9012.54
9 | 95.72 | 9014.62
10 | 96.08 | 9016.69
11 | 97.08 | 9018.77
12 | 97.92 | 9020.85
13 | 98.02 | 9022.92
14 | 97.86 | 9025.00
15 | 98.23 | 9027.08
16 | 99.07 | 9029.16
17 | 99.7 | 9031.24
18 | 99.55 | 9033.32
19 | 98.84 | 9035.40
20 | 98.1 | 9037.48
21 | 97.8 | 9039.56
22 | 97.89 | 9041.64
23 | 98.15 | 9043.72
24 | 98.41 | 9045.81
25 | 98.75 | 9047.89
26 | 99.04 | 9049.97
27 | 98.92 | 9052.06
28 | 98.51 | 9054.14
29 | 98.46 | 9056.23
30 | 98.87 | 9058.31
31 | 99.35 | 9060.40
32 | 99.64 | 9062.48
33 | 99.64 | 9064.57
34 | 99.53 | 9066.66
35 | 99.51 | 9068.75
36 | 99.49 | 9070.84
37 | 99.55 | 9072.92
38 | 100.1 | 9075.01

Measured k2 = 9029.16 angstrom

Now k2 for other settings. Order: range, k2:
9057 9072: 9060.40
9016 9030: 9029.16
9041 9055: 9049.97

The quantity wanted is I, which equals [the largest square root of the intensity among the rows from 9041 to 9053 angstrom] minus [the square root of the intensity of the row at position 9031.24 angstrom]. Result -0.033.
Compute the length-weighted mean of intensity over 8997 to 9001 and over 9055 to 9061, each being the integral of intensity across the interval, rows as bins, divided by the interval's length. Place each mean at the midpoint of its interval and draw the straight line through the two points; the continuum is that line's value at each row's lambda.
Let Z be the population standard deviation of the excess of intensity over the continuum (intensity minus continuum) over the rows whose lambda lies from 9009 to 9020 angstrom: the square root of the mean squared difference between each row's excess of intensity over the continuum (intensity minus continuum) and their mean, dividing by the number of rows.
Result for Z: 0.5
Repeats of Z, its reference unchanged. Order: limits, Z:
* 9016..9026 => 0.7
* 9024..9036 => 0.6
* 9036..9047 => 0.2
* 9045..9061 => 0.3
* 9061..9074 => 0.1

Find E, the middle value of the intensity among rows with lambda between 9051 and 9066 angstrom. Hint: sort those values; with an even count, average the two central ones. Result 98.9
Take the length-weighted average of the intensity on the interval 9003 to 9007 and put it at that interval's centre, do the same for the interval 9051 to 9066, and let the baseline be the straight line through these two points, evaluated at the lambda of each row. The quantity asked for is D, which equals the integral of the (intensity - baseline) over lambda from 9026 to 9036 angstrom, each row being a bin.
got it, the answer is 6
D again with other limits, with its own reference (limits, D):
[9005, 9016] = -19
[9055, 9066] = 1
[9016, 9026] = -9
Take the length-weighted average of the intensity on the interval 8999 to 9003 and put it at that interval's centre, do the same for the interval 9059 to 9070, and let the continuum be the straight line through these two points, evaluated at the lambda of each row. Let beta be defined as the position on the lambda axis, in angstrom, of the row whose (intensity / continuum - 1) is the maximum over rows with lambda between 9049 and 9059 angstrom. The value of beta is 9049.97 angstrom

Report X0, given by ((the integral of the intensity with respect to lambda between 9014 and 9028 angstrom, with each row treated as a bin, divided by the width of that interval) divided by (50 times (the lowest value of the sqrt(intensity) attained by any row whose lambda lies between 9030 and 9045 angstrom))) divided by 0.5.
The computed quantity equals 0.394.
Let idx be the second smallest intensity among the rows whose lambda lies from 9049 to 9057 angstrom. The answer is 98.51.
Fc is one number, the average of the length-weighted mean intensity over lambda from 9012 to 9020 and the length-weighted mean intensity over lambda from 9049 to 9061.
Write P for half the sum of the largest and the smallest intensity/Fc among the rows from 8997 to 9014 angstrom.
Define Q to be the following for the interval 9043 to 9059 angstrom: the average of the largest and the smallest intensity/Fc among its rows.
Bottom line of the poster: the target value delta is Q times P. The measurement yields 1.01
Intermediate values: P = 0.998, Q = 1.01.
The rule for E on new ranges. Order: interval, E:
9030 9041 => 98.8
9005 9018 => 96.1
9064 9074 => 99.5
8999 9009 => 98.4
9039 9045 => 97.9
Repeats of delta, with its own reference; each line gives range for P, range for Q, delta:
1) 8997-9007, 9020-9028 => 1.01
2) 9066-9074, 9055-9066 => 1.04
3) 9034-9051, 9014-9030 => 1.01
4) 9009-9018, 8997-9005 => 0.99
